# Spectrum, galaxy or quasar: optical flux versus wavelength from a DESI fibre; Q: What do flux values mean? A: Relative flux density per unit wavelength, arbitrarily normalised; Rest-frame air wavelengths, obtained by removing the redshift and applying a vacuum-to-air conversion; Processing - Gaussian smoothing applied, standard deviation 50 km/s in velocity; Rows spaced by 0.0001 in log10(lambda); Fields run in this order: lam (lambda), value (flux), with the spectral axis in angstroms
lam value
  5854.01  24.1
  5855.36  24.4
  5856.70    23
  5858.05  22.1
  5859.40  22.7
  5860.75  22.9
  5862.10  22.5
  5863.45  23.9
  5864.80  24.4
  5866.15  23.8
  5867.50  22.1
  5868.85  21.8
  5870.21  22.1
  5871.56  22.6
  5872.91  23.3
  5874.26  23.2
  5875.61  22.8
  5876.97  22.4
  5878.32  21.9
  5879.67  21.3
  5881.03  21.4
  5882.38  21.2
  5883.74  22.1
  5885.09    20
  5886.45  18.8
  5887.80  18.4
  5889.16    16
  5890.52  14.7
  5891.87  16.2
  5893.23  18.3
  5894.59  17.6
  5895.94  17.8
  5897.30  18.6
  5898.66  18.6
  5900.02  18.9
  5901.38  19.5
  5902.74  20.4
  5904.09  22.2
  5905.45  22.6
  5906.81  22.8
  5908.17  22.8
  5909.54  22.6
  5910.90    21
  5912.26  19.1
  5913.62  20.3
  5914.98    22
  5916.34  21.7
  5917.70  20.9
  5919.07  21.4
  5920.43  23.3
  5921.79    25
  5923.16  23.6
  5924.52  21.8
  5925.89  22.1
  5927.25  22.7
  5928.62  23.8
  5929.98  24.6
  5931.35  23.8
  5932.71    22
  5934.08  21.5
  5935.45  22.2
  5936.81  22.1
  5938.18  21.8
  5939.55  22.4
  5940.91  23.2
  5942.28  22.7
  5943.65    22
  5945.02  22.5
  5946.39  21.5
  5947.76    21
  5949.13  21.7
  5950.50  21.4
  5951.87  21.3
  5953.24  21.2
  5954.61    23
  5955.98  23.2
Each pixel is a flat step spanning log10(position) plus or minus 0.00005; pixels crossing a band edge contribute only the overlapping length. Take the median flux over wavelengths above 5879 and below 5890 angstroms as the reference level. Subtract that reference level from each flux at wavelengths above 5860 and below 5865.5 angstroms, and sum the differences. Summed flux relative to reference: 11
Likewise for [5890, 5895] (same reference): -16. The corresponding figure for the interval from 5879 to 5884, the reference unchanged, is 4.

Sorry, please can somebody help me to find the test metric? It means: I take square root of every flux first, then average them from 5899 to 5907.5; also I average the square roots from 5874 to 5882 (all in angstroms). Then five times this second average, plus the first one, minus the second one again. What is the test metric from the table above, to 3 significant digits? 23.4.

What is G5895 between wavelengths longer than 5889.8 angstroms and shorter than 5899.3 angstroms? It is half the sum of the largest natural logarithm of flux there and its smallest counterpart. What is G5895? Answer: 2.81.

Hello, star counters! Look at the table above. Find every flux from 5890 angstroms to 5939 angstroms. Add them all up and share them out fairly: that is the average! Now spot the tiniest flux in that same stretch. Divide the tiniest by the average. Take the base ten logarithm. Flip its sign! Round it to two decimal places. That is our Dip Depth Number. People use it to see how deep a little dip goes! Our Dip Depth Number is 0.16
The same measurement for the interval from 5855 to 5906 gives 0.15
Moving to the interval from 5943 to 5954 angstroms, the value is 0.01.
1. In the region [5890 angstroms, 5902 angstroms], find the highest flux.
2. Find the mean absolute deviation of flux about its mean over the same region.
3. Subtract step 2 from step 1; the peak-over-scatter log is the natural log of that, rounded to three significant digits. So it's 2.91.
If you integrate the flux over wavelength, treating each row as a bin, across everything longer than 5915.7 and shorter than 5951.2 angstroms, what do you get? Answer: 796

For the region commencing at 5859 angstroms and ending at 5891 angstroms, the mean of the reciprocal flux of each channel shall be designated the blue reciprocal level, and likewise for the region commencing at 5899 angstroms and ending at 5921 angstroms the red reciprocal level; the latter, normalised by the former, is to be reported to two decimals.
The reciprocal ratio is 1.00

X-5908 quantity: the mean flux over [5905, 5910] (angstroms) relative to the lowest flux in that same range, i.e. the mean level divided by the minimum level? 1.00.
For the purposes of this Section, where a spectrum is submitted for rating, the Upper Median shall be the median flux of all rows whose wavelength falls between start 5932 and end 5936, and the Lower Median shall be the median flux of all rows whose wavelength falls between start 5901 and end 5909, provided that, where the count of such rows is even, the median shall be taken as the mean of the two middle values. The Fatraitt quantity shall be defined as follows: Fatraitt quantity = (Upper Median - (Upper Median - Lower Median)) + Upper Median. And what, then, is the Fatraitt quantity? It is 44.4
